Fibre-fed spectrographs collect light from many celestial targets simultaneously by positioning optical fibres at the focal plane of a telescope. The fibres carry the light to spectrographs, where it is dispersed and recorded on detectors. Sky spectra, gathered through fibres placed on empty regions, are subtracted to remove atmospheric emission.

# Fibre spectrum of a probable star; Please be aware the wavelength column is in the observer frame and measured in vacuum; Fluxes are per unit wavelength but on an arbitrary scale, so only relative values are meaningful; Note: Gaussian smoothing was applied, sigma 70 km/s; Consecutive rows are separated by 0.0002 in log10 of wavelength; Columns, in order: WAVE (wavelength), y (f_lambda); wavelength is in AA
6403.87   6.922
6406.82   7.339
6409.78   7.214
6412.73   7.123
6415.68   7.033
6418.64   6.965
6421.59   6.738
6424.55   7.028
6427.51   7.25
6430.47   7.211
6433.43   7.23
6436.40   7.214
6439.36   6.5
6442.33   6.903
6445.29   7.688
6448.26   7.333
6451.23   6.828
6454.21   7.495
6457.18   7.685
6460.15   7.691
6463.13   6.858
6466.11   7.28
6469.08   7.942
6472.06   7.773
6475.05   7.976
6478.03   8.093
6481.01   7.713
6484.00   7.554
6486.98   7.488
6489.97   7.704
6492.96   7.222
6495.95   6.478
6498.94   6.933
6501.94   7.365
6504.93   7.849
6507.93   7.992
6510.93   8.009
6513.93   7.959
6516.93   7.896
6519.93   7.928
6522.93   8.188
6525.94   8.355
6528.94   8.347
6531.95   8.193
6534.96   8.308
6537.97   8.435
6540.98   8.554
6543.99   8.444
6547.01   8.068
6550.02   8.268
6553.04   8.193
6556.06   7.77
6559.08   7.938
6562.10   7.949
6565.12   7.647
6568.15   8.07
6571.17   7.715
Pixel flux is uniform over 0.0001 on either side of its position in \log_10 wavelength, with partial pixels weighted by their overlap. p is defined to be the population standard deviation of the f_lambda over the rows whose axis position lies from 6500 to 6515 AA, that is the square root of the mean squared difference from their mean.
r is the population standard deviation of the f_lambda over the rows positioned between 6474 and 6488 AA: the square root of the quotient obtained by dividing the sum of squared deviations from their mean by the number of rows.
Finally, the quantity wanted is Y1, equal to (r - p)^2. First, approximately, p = 0.24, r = 0.23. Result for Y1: 0.0000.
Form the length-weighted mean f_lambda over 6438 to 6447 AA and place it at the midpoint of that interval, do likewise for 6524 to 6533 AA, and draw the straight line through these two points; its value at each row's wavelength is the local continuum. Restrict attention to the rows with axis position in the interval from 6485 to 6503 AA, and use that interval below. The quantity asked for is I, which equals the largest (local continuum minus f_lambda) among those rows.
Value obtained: 1.3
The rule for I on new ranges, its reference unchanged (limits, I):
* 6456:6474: 0.5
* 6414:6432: 0.0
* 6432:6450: 0.5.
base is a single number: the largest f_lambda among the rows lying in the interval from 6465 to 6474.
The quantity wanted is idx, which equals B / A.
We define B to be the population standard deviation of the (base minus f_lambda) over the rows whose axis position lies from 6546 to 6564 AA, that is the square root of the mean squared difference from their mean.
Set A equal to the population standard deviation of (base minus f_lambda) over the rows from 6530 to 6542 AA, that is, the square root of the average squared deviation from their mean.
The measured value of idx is 1.2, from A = 0.14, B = 0.17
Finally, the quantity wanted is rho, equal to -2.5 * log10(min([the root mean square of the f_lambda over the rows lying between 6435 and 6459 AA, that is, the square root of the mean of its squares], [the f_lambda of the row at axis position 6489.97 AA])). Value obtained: -2.15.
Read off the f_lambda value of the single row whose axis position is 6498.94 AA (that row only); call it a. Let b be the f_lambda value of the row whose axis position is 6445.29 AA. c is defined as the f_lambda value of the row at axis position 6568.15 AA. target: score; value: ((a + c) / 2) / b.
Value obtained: 0.98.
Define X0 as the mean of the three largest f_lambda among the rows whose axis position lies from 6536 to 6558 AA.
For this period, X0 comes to 8.5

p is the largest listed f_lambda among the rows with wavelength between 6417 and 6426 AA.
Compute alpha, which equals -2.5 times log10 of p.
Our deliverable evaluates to -2.12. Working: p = 7.028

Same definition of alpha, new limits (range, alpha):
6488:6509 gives -2.26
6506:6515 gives -2.26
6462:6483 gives -2.27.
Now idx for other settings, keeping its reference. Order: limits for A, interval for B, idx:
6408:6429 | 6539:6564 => 1.6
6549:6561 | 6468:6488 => 1.0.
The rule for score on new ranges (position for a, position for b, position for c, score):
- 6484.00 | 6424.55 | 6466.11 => 1.06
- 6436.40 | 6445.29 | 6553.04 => 1.00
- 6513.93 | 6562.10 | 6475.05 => 1.00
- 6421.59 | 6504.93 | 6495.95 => 0.84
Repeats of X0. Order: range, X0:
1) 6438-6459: 7.6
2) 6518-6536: 8.3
